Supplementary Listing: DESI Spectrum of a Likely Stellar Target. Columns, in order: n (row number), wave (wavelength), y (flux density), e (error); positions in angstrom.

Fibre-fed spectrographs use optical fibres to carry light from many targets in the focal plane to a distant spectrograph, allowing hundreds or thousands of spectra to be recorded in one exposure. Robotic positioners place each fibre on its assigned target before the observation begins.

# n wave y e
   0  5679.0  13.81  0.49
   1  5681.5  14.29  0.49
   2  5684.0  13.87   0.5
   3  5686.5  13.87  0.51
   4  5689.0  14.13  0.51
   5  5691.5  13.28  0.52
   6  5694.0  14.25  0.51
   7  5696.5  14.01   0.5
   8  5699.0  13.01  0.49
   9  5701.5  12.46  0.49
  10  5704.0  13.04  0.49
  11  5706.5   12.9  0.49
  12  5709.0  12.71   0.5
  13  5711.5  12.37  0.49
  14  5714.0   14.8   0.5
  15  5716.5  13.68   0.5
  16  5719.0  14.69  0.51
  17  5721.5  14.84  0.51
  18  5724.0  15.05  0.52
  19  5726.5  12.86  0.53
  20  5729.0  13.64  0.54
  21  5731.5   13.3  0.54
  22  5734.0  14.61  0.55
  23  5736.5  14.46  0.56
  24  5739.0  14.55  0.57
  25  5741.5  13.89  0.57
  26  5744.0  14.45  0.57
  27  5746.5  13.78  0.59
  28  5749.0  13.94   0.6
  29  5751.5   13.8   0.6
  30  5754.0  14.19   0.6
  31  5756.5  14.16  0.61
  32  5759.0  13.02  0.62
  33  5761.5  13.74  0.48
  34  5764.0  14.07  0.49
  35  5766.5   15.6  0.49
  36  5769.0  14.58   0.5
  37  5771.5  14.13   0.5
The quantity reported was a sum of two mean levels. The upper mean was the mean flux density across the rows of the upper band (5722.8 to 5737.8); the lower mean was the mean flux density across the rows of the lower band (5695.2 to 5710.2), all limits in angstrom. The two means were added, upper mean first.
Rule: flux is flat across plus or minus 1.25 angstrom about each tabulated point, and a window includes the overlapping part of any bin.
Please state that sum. 27.01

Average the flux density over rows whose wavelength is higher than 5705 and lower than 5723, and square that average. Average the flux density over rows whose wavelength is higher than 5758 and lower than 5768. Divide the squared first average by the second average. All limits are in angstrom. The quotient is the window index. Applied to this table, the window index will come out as 13.3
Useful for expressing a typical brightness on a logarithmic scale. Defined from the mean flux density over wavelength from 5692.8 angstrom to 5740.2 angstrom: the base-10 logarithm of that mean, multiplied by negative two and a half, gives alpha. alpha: -2.846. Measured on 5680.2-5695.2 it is -2.861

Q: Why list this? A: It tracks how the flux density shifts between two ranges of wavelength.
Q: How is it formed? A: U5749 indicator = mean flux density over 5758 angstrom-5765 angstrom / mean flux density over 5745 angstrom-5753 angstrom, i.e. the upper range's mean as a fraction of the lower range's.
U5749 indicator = 0.98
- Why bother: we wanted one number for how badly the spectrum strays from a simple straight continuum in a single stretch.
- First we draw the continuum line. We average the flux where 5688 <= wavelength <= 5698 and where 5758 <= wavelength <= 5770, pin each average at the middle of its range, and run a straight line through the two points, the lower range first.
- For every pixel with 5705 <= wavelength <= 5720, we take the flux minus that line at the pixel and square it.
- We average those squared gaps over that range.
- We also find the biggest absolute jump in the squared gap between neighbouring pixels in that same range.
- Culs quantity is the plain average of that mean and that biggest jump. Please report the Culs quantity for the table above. 1.5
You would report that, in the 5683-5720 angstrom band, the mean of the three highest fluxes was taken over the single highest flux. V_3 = 0.985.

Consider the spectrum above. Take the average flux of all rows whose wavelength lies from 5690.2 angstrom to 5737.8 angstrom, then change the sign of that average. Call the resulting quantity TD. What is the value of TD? -13.7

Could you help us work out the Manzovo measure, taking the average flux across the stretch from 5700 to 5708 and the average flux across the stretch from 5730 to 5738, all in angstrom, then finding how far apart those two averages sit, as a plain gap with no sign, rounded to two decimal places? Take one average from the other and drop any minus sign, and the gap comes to 1.32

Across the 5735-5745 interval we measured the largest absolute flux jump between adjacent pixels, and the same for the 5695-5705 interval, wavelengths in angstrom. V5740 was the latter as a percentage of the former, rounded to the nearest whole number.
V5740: 152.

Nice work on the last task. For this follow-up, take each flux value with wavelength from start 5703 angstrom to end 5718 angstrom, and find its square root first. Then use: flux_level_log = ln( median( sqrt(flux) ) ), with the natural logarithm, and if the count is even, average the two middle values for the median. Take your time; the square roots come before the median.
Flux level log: 1.281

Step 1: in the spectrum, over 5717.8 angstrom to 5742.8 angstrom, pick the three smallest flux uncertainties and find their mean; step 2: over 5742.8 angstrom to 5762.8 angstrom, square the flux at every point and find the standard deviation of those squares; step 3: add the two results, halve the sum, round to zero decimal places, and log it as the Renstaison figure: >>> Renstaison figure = 6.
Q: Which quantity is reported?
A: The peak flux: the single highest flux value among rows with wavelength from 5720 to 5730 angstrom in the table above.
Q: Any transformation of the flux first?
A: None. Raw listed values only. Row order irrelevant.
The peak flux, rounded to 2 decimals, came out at 15.05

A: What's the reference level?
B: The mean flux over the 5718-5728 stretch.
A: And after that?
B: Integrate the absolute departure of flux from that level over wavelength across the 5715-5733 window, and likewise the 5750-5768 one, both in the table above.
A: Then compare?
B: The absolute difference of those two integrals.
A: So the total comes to 3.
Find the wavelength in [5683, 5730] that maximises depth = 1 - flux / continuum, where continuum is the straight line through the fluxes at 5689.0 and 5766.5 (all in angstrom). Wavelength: 5711.5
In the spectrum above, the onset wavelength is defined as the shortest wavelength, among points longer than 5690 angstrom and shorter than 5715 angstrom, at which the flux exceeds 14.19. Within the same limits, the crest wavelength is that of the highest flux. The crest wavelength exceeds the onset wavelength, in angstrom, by 20.0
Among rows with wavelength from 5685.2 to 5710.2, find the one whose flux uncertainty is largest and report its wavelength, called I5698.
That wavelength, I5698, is 5691.5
